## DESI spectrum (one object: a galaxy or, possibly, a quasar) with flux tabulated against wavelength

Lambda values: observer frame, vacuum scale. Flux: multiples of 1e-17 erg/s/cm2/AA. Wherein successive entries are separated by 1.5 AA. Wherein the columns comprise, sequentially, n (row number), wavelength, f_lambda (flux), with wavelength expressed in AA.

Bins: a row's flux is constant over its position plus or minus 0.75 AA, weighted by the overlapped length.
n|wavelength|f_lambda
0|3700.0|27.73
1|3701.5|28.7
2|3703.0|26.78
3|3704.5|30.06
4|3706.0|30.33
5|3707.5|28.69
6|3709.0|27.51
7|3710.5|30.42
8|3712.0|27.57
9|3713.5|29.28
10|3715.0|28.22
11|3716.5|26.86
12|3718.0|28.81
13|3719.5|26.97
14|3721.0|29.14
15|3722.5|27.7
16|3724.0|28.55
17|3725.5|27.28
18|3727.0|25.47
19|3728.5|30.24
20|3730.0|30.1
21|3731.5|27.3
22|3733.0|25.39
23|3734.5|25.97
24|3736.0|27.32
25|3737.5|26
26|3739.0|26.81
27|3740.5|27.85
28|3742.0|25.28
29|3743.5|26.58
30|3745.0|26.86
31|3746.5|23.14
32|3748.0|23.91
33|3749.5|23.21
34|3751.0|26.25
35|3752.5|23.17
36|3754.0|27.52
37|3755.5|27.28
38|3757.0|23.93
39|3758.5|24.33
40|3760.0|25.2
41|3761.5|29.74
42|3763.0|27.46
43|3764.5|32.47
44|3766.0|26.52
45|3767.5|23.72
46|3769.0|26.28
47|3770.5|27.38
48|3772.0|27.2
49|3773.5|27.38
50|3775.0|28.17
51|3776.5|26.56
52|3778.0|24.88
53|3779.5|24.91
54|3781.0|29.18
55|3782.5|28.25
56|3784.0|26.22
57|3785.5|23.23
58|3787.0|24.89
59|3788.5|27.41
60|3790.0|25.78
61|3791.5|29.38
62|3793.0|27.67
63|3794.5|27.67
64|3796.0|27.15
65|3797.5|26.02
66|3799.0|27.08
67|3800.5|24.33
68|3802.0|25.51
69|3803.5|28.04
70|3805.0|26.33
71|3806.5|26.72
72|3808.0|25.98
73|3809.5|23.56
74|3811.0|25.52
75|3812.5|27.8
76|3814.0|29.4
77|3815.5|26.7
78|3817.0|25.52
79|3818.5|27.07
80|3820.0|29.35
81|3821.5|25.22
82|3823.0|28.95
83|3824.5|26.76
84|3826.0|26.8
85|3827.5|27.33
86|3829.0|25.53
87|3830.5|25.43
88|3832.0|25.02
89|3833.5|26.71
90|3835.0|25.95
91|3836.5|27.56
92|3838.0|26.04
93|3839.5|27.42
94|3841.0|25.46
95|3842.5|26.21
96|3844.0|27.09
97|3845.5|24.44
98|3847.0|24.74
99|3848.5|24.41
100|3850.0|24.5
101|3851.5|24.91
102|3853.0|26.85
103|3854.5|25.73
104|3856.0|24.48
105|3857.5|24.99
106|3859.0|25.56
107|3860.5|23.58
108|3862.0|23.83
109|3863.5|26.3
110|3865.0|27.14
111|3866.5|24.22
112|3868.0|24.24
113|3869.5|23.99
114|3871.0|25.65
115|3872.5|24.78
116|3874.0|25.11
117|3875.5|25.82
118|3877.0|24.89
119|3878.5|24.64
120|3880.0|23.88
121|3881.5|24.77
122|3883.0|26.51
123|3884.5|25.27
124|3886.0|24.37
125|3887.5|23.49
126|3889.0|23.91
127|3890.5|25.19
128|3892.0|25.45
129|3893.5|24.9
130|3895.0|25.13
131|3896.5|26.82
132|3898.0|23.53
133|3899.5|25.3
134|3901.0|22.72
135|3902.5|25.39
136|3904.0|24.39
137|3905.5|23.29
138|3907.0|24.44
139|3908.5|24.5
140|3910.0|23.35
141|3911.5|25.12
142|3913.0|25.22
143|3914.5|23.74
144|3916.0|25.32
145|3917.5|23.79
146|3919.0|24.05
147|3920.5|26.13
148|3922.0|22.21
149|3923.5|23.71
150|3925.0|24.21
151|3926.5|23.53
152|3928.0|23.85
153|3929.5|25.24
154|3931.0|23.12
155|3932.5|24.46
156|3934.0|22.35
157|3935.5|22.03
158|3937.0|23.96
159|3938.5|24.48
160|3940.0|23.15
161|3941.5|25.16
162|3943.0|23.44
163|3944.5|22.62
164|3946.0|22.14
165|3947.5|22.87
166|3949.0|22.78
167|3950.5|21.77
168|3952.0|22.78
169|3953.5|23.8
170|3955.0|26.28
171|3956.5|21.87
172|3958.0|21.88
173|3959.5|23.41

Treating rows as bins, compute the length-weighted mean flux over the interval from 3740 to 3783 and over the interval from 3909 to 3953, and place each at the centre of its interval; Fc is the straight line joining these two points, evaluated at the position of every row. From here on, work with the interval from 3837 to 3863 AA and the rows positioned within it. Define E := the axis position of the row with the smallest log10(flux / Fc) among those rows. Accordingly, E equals 3860.5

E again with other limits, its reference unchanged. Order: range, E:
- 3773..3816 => 3785.5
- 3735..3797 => 3746.5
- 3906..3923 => 3922.0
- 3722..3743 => 3727.0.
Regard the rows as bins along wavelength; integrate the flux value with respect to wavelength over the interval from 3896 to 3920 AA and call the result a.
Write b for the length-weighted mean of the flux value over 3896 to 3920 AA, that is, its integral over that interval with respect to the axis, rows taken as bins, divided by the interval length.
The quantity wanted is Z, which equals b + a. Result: 611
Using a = 586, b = 24.4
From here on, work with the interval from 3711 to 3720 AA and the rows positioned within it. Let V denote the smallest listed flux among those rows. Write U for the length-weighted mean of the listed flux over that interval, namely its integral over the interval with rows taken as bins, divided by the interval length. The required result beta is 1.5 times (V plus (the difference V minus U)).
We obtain 38.5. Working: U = 28.0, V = 26.86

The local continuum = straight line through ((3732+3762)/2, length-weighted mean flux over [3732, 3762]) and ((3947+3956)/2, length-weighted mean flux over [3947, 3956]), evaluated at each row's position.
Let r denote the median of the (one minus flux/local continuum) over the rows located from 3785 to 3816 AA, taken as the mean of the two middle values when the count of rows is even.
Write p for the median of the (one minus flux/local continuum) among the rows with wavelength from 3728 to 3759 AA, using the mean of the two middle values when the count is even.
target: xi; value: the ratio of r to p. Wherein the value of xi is 3.2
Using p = -0.021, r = -0.07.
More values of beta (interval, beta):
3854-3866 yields 33.0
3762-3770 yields 30.1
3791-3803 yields 32.8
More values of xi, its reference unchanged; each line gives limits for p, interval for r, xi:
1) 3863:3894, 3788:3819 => 2.6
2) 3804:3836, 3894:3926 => 0.3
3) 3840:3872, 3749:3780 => 2.5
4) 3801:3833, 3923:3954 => -0.1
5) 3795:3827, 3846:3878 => 0.3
